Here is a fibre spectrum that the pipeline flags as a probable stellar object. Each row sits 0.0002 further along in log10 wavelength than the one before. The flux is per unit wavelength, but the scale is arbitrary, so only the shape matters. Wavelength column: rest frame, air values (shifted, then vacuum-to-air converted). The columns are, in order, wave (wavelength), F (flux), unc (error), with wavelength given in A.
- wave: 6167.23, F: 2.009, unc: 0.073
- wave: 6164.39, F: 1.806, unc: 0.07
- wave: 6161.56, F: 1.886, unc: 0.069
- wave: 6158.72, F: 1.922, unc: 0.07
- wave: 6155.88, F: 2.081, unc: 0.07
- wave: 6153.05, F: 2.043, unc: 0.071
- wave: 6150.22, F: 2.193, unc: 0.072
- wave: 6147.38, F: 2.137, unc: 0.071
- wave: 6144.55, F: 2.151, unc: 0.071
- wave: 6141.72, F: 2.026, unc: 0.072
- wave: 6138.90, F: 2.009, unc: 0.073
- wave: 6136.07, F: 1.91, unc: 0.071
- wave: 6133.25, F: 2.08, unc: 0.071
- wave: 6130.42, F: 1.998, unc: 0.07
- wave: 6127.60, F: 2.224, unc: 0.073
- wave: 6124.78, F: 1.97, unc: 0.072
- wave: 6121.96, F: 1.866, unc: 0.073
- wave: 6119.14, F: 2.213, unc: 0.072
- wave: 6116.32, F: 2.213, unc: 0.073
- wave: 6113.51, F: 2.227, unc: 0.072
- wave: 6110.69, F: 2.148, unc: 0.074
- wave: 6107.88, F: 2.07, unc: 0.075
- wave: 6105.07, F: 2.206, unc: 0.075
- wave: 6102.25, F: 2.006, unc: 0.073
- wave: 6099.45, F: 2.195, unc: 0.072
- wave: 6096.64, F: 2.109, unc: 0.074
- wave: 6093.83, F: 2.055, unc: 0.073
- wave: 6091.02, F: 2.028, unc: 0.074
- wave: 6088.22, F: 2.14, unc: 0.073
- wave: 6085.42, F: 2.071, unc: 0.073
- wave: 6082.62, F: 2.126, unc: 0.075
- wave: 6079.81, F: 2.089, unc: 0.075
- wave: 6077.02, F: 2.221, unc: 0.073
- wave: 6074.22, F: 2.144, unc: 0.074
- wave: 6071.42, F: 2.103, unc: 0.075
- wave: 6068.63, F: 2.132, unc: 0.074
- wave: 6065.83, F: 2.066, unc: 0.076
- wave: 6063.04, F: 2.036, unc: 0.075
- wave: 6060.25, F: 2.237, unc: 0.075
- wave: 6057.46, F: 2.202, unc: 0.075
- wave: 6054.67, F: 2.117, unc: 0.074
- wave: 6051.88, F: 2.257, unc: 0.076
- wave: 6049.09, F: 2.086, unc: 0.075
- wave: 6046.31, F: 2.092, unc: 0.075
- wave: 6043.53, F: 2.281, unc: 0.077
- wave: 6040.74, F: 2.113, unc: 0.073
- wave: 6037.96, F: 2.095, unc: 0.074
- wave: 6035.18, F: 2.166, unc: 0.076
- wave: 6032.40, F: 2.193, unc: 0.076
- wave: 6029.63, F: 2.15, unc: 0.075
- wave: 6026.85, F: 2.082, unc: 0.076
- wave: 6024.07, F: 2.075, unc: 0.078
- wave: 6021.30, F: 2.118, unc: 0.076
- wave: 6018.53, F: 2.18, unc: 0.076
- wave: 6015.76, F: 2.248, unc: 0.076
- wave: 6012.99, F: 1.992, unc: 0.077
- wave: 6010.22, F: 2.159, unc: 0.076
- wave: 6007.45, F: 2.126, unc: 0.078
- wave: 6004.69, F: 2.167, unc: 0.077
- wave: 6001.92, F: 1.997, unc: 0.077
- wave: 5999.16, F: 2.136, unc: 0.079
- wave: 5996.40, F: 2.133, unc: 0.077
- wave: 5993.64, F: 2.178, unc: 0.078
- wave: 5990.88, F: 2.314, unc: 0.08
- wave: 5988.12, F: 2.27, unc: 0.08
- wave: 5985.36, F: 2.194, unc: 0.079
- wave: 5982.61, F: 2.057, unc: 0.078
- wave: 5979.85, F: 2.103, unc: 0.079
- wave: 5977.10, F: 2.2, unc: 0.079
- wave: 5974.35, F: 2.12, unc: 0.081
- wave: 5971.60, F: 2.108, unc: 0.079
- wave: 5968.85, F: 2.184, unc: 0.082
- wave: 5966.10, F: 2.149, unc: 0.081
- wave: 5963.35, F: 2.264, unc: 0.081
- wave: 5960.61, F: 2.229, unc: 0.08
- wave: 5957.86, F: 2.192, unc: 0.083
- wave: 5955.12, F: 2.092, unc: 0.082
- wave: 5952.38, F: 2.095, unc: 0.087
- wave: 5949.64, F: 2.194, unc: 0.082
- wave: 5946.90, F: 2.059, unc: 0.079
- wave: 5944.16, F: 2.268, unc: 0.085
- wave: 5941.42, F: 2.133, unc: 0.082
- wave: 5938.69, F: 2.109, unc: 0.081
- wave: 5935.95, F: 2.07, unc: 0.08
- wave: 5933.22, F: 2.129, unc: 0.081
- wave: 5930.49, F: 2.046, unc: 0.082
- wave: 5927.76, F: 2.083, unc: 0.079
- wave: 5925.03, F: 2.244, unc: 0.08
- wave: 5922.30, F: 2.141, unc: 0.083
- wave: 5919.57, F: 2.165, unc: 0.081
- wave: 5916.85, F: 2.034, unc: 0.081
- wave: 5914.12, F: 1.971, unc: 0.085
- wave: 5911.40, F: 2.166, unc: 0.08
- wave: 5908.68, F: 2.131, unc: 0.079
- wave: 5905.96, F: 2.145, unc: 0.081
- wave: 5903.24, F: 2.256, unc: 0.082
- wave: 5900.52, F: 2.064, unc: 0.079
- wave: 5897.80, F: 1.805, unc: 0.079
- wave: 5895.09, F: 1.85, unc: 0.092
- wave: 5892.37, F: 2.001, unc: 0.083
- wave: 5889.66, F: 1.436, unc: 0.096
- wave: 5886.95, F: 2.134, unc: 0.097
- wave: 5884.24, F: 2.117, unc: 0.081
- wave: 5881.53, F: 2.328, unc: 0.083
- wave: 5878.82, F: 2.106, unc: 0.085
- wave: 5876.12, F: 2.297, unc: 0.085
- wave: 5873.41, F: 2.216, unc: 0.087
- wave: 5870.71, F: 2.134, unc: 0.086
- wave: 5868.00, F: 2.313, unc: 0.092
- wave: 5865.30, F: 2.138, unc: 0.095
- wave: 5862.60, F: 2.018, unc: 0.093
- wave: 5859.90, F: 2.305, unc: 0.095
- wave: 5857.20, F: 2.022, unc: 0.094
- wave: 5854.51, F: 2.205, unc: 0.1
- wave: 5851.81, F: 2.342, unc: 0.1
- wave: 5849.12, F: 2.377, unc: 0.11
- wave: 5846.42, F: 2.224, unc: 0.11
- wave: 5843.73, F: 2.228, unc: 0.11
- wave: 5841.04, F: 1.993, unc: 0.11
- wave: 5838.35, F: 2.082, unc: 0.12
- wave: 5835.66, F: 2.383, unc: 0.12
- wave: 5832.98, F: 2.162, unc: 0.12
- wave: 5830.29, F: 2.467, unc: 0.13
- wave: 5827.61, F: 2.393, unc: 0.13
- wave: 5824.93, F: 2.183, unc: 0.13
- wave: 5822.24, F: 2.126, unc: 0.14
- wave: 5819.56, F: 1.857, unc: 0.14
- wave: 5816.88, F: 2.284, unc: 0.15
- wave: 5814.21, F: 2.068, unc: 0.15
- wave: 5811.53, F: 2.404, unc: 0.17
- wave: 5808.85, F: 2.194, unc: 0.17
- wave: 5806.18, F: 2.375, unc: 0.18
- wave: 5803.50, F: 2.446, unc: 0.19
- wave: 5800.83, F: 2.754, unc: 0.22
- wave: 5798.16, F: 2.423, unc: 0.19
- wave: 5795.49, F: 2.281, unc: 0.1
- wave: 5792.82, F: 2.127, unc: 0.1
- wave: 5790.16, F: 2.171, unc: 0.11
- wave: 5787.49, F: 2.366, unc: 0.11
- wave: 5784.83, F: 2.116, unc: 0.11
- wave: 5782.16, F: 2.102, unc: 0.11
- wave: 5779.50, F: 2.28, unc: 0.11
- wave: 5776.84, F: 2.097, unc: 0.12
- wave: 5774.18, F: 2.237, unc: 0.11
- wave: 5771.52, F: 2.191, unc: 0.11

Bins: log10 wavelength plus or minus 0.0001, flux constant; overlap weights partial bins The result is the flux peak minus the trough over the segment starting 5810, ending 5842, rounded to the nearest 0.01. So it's 0.61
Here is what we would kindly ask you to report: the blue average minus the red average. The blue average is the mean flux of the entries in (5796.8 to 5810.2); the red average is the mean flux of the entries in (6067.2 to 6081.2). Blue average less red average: 0.3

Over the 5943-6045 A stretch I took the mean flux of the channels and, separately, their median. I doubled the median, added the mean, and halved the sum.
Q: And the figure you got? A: 3.23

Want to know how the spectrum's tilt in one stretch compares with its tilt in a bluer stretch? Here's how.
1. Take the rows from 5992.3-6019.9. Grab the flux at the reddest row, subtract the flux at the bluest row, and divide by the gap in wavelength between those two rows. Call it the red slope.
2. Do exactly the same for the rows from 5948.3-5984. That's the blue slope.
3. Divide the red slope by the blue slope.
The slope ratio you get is 0.0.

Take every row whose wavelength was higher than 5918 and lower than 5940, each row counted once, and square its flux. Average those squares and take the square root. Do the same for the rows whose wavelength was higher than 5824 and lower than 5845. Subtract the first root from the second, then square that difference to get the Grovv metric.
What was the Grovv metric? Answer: 0.014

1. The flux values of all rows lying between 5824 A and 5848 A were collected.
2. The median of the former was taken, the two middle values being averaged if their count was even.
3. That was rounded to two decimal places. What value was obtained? 2.22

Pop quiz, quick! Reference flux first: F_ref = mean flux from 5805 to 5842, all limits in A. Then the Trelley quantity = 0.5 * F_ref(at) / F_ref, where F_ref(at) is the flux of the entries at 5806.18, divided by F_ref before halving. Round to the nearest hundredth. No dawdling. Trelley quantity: 0.54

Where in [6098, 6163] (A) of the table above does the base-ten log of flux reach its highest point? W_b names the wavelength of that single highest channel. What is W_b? 6113.51 A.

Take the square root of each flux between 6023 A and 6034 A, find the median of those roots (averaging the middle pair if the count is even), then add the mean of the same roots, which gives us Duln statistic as 2.91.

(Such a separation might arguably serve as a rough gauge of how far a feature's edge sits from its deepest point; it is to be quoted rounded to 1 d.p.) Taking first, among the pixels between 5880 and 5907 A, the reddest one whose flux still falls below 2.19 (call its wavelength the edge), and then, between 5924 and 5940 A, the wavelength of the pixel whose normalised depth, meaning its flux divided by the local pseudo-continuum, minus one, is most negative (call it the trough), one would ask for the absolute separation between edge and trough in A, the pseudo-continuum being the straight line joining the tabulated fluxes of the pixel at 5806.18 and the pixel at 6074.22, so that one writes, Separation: 24.5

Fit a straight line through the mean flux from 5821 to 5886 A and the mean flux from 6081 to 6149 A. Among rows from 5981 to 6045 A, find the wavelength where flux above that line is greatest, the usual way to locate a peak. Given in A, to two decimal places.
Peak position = 5990.88 A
